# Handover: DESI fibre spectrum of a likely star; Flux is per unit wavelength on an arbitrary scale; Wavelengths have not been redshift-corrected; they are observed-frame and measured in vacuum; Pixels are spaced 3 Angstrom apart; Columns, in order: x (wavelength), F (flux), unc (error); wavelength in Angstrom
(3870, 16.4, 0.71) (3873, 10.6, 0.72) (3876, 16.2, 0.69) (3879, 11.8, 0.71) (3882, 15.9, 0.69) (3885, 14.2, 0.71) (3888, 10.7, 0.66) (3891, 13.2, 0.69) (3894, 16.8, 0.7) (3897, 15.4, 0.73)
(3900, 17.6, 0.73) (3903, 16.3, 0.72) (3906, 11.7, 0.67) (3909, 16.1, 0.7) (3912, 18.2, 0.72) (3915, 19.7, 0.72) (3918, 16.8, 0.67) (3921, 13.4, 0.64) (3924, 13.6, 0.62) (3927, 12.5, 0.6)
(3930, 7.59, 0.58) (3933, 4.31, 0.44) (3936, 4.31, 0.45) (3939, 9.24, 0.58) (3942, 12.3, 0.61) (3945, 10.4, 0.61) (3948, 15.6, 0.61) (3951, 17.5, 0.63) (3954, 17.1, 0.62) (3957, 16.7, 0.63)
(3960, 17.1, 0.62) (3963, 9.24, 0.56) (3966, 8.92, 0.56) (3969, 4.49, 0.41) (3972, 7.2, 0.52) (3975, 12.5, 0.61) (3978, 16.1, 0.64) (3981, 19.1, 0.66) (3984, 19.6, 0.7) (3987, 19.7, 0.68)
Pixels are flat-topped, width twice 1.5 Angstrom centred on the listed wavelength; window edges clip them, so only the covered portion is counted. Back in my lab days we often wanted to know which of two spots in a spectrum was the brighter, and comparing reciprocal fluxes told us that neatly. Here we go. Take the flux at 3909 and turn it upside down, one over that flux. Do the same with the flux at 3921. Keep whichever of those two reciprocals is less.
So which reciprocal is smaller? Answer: 0.0621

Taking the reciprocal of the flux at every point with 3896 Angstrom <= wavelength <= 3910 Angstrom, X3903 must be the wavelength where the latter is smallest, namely 3900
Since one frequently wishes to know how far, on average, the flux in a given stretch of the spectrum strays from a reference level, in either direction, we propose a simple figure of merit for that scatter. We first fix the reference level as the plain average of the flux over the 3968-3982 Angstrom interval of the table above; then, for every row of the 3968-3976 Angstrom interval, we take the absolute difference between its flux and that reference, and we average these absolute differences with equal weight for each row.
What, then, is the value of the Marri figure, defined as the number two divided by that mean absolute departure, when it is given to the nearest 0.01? 0.47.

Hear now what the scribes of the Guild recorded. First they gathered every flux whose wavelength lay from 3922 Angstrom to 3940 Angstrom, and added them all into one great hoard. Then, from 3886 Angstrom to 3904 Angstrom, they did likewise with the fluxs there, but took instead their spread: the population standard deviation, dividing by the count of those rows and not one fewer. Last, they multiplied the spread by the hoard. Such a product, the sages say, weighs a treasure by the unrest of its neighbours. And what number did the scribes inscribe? 122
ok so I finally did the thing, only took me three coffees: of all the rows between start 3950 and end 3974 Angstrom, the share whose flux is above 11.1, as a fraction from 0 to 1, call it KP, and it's 0.50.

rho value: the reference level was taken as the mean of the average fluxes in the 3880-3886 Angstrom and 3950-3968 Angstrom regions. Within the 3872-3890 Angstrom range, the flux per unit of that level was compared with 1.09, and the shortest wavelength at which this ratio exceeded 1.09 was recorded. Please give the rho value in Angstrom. 3876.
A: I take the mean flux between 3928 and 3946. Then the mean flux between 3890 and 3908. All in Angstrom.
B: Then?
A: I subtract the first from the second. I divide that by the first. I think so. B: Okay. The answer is 0.89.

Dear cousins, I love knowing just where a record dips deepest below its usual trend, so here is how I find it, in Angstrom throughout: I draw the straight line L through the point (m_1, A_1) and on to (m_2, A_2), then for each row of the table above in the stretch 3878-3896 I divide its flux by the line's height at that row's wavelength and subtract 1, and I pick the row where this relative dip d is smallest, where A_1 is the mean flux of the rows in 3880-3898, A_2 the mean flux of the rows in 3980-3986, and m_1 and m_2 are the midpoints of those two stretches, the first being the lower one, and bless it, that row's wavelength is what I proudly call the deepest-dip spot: 3888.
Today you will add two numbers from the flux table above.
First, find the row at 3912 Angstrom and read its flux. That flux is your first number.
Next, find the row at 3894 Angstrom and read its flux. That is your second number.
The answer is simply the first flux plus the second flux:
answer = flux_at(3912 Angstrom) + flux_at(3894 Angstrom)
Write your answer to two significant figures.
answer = 35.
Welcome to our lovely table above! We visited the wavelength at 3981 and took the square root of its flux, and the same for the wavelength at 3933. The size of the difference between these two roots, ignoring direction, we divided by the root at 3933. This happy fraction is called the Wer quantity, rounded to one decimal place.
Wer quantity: 1.1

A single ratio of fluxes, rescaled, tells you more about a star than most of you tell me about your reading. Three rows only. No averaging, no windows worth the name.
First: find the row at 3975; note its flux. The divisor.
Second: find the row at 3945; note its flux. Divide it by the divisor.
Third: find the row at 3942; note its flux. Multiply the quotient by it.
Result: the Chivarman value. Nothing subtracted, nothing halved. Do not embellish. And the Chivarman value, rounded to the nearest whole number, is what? 10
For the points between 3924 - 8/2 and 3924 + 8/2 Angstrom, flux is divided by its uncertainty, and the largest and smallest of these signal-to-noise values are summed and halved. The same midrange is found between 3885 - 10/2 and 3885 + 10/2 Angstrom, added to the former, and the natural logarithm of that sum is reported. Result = 3.71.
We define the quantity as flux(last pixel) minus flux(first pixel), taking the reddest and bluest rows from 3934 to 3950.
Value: 11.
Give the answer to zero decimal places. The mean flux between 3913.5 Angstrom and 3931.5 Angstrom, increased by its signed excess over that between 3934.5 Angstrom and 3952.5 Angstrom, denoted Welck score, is 16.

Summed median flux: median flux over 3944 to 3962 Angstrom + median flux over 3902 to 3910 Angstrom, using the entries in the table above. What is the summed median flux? 33.0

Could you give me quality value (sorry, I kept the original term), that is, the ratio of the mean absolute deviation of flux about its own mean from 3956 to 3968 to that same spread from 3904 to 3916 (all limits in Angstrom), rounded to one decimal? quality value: 1.5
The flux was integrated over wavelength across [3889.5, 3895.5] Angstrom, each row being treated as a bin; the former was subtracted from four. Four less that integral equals -86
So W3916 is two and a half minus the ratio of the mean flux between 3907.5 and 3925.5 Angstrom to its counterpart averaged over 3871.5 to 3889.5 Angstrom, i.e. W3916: 1.27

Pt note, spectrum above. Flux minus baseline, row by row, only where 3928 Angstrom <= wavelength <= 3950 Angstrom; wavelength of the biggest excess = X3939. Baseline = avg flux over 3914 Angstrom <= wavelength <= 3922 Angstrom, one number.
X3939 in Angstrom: 3948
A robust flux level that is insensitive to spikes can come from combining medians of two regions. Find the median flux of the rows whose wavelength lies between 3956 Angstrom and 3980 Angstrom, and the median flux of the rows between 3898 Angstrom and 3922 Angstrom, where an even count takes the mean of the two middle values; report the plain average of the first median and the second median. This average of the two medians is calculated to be 13.7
